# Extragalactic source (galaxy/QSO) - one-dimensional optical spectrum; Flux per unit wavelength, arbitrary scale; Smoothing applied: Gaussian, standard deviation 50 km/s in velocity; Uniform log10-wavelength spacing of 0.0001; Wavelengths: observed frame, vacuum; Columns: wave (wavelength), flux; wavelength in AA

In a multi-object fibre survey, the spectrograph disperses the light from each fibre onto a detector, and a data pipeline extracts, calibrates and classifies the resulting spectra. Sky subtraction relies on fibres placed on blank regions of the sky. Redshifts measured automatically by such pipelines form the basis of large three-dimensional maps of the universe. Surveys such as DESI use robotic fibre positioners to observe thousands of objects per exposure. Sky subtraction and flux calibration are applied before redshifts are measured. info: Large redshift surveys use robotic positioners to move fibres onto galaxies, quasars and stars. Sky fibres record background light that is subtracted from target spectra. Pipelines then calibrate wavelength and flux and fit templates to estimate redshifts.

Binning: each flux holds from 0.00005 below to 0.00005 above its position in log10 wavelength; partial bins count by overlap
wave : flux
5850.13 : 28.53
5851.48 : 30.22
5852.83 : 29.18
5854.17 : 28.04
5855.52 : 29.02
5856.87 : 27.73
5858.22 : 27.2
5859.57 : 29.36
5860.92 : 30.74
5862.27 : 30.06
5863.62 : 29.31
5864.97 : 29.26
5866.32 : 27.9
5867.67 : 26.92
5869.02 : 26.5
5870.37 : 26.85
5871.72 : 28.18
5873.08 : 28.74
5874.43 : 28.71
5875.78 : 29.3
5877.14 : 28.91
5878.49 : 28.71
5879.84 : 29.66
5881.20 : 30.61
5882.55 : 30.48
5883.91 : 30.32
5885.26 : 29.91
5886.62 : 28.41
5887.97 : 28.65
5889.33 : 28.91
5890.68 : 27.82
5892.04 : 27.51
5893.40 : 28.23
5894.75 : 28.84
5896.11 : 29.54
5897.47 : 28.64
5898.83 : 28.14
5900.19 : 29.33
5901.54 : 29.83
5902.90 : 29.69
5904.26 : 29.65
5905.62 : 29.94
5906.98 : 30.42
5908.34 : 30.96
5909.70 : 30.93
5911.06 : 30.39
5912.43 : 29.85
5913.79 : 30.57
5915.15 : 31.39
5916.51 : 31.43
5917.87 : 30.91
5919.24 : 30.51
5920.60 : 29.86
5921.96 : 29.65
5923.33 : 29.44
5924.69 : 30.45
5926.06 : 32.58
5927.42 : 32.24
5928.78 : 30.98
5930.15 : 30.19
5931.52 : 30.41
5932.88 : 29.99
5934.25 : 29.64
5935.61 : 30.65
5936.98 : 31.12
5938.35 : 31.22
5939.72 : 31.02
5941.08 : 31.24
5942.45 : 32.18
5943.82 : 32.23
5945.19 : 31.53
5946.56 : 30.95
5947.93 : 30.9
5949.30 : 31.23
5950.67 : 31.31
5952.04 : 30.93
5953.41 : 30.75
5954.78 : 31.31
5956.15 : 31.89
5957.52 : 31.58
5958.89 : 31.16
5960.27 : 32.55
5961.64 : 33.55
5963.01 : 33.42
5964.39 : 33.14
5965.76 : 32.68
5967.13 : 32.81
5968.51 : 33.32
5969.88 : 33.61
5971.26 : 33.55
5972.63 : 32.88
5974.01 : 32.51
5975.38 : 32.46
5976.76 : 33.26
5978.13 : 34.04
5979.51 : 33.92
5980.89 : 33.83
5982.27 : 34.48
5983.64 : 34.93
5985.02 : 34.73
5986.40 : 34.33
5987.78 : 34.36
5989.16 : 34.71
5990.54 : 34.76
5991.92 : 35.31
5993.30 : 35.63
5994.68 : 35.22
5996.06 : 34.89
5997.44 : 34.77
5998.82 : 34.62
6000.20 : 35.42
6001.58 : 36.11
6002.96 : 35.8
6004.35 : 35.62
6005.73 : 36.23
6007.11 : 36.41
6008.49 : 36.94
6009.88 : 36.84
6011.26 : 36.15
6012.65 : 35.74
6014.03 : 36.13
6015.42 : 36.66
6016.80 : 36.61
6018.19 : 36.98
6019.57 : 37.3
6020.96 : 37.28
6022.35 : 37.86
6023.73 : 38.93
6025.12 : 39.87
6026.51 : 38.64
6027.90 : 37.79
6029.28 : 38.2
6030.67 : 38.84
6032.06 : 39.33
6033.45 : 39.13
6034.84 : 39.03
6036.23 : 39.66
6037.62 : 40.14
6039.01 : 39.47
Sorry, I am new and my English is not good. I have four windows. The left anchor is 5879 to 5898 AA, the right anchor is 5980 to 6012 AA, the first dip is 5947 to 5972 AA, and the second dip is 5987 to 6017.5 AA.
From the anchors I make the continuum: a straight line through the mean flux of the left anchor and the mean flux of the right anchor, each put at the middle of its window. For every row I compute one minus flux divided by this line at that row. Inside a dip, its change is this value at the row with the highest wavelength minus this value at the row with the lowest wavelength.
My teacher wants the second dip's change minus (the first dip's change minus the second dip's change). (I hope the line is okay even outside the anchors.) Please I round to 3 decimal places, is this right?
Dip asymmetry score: 0.008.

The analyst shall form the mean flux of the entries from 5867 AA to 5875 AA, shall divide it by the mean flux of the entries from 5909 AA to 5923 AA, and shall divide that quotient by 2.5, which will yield 0.362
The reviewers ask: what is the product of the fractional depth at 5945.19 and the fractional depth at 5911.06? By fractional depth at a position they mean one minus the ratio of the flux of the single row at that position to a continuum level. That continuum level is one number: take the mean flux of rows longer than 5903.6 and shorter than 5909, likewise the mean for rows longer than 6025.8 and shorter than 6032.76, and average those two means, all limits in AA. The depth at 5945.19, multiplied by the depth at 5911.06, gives 0.010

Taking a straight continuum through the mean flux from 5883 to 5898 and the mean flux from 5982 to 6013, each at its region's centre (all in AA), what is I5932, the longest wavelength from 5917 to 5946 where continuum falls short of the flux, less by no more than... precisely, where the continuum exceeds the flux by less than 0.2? 5943.82 AA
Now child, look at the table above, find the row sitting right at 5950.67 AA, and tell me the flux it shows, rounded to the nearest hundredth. 31.31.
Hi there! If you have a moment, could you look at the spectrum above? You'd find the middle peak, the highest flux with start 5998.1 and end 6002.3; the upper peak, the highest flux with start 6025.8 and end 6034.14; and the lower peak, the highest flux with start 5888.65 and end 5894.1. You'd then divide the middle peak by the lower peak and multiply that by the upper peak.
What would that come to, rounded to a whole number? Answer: 49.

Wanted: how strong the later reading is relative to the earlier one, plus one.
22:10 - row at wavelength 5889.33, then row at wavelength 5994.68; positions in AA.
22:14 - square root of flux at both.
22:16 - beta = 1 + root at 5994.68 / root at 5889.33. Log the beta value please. 2.10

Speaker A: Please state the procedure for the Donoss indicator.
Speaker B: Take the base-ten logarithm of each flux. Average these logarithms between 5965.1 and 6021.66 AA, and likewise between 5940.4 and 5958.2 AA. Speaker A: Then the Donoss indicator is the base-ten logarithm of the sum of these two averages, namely 0.483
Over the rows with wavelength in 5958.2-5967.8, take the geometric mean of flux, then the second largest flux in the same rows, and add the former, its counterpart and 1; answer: 67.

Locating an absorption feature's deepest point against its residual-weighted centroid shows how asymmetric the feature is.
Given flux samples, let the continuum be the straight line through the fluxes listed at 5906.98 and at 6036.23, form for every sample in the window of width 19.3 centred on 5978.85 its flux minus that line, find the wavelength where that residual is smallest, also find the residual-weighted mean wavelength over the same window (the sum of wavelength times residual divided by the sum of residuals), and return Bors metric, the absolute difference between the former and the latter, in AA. 2.9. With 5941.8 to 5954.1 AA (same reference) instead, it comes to 4.3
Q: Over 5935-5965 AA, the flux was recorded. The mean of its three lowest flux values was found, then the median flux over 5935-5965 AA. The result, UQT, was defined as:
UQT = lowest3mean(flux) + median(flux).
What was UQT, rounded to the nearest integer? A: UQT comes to 62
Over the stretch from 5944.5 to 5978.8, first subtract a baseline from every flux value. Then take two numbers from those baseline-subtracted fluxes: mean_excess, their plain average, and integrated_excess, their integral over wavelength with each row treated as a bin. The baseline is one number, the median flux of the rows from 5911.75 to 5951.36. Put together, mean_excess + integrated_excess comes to 47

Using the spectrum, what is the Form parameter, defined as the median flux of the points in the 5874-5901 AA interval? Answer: 29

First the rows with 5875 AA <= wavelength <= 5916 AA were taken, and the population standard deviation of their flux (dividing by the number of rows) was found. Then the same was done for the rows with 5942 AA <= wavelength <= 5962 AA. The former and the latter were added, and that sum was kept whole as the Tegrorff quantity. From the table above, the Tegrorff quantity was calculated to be 1.71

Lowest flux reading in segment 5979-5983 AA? 33.83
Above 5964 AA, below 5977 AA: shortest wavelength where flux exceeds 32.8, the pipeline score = 5964.39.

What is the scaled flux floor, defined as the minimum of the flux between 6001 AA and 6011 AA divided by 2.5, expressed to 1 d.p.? 14.2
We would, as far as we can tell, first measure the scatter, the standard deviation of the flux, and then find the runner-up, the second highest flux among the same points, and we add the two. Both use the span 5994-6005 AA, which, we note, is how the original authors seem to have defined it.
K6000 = 36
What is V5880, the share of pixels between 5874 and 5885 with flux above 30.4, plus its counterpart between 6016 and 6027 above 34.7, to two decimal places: 1.25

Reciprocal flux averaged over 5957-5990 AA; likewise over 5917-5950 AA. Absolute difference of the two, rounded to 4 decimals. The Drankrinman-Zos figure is 0.0025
